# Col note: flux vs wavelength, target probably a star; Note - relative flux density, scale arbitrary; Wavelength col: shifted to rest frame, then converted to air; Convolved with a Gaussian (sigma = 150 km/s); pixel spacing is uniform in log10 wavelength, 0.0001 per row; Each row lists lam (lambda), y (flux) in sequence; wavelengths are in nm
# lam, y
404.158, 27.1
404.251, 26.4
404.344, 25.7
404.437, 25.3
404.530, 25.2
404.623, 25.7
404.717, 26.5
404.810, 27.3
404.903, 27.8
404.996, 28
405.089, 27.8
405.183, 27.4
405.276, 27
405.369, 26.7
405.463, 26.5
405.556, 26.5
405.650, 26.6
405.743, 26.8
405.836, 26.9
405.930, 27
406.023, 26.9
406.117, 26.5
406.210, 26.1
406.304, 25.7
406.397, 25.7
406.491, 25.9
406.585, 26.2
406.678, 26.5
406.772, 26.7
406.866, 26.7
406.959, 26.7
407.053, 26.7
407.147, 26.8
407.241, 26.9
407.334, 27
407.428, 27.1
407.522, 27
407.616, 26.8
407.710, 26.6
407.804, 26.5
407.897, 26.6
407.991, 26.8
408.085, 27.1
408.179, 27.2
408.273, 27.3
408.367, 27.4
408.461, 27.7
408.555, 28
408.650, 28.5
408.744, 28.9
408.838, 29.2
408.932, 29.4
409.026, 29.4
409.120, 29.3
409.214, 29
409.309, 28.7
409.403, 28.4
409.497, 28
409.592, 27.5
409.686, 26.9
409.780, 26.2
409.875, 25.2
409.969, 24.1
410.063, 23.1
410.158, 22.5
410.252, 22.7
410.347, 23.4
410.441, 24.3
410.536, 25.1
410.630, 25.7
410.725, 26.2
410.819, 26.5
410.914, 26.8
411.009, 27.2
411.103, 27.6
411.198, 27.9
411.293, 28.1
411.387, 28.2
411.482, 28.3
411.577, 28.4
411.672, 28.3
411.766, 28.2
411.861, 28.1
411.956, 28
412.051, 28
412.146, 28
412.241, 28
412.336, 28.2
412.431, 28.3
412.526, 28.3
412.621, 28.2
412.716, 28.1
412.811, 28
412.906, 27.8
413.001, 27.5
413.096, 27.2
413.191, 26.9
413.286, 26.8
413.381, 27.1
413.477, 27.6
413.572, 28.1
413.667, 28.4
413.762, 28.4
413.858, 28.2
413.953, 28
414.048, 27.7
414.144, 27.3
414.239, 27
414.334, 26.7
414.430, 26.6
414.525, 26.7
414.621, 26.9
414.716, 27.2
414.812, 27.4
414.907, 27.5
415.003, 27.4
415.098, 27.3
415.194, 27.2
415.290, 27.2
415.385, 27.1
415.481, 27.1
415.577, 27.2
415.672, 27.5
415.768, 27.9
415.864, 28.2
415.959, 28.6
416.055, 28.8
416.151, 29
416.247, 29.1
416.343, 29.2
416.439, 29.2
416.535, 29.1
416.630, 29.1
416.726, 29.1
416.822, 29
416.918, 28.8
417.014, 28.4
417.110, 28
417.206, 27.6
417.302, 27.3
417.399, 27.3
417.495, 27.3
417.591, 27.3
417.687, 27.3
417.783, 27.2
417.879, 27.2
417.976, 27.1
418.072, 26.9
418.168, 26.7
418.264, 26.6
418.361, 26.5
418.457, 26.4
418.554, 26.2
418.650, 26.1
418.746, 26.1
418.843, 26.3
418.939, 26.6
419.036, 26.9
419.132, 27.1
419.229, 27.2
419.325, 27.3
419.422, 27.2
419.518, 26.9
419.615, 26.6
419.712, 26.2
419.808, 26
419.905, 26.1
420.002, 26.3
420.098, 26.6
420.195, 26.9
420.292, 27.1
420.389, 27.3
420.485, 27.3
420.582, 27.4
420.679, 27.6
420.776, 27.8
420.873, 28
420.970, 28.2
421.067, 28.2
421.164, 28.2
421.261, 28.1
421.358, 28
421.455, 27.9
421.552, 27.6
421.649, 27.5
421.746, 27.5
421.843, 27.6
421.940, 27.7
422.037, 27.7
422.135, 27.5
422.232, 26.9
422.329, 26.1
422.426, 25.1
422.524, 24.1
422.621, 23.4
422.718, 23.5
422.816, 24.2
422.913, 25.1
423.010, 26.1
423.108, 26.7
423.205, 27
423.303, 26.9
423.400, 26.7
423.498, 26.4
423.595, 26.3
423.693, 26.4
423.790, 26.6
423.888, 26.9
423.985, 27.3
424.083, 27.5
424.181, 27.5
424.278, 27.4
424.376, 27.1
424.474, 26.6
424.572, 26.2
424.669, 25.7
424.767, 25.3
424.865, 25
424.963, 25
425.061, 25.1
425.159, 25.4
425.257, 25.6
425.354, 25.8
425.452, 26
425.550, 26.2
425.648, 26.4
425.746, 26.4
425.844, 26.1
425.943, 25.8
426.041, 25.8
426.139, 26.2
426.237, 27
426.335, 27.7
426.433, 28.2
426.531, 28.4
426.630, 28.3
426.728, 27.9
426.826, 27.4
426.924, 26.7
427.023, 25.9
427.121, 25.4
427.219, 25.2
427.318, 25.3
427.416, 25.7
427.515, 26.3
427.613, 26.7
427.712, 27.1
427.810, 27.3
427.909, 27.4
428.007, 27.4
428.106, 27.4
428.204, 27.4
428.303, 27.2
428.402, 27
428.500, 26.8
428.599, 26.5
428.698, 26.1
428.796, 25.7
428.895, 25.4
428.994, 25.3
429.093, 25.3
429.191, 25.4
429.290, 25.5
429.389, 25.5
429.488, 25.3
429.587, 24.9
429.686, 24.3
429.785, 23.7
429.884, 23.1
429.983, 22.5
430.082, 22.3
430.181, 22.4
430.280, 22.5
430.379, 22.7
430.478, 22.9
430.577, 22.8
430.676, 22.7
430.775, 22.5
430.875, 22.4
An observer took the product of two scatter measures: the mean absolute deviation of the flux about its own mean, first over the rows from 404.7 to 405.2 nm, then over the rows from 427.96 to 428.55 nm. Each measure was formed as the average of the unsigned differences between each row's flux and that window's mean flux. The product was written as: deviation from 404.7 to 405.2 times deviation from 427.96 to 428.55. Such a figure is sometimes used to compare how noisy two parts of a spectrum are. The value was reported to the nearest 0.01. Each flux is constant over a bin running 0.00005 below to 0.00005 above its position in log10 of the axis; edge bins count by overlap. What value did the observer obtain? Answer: 0.08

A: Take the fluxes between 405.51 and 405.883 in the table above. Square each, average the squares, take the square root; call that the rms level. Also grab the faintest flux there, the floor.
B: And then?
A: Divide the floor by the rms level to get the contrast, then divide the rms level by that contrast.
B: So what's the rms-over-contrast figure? 26.9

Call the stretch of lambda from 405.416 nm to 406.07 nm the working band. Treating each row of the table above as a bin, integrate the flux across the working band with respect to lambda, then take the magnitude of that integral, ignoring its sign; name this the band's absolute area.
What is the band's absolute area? 17.5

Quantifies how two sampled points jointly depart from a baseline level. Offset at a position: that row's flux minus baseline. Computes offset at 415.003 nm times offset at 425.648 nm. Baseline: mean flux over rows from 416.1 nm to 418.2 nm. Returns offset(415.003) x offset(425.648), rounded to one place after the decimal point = 1.1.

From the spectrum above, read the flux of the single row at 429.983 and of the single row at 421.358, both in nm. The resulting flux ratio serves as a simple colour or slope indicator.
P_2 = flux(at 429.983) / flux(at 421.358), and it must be 0.80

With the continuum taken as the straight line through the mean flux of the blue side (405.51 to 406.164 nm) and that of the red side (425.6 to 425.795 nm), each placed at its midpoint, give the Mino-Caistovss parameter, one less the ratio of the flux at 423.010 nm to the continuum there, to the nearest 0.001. 0.013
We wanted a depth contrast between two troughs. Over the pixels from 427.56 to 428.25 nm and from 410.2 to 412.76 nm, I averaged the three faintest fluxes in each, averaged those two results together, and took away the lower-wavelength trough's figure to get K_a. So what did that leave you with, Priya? 2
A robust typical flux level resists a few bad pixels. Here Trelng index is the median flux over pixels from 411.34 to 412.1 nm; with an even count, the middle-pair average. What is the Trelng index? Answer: 28.2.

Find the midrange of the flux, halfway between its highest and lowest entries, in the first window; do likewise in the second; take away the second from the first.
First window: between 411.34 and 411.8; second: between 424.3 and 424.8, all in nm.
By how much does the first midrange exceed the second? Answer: 2.1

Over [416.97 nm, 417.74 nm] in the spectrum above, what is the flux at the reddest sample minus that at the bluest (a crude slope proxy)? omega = -1.1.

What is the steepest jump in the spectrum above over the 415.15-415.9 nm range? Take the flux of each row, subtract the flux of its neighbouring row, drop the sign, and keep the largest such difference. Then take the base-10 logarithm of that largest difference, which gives -0.40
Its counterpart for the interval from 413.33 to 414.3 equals -0.30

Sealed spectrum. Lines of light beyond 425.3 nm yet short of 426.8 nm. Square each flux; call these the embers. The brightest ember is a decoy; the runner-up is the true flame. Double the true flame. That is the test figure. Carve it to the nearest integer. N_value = 1602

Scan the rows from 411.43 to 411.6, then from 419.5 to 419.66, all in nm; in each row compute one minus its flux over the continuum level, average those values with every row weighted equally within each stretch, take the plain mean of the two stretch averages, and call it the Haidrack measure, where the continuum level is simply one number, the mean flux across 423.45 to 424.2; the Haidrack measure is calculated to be -0.026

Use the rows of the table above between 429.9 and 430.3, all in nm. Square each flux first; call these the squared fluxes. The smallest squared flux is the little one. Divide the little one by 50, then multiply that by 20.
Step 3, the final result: 199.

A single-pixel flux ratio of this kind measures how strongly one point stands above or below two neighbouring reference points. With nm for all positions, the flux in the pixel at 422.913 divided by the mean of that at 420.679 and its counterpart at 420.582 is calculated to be 0.91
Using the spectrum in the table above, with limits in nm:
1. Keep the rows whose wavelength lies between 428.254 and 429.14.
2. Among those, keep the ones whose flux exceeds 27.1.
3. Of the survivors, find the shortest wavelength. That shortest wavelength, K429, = 428.303 nm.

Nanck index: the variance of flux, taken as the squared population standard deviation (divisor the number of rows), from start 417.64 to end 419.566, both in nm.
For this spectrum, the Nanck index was 0.16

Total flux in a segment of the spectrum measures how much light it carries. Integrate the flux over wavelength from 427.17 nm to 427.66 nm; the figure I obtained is 12.7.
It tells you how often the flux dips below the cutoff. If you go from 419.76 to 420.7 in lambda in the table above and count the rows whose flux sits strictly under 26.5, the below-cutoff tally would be 3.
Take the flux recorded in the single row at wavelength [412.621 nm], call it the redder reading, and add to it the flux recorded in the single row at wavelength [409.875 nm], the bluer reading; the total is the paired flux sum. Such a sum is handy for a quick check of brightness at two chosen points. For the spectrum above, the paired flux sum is 53.4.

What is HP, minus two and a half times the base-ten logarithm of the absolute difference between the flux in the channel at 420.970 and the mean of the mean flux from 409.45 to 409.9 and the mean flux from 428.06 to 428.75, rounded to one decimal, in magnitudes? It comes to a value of -0.3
